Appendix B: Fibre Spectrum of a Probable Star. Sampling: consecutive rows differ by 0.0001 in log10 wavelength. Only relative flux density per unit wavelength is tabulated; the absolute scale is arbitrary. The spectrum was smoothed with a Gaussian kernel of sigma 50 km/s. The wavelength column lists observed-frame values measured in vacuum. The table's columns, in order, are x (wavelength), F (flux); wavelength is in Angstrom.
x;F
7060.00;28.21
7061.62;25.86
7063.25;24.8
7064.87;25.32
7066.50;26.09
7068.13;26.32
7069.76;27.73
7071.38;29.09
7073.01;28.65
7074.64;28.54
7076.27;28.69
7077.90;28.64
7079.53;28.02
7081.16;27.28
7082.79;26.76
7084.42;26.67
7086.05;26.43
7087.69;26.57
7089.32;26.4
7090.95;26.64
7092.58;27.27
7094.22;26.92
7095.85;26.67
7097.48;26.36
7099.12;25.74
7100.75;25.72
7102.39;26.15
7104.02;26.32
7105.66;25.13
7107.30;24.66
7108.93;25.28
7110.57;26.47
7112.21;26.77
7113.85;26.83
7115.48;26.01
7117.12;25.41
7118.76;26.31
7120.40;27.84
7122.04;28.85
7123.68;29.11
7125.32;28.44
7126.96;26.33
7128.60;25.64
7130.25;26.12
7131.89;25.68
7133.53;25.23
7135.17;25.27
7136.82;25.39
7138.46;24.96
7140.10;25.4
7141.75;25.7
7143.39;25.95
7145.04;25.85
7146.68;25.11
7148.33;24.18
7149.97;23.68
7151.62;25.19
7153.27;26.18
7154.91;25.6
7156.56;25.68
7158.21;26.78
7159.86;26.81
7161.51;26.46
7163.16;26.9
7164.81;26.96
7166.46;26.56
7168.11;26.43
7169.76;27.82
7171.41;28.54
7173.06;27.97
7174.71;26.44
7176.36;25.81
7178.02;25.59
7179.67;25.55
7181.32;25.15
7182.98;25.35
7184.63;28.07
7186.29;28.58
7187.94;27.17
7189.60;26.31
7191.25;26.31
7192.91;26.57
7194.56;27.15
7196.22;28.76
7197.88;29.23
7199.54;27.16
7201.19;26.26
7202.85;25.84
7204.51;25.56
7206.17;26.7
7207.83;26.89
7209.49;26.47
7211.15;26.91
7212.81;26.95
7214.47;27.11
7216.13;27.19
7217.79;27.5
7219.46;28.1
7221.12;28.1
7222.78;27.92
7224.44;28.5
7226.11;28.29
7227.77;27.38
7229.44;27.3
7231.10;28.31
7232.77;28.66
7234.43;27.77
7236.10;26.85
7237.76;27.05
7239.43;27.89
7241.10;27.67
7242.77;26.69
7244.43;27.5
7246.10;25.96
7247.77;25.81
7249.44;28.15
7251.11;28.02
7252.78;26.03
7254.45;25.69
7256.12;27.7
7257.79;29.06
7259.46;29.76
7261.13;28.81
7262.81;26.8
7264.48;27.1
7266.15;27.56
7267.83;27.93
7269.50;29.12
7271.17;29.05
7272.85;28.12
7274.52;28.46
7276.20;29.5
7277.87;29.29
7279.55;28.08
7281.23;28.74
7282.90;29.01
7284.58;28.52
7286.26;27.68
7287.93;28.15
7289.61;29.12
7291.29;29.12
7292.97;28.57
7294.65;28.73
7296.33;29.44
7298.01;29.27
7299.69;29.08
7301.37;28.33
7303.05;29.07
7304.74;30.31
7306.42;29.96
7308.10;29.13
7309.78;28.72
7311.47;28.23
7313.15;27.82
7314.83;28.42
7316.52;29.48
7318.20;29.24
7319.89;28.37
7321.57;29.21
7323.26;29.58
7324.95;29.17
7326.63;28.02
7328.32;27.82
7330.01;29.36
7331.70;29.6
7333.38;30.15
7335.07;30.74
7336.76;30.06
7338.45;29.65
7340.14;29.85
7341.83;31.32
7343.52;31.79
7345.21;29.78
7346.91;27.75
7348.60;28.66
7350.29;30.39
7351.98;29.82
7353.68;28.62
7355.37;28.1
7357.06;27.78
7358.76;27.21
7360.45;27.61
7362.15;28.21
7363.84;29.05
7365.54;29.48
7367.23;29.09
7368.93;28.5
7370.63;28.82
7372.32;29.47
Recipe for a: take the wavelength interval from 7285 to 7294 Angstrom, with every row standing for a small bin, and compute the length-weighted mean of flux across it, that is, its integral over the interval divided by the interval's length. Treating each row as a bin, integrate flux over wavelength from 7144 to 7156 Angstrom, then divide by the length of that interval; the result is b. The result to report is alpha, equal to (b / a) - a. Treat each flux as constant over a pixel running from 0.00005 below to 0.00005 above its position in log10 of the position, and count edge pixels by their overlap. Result -27.7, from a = 28.5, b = 25.1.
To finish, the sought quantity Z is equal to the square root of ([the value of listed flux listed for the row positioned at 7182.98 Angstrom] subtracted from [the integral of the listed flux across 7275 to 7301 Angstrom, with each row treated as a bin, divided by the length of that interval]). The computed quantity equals 1.9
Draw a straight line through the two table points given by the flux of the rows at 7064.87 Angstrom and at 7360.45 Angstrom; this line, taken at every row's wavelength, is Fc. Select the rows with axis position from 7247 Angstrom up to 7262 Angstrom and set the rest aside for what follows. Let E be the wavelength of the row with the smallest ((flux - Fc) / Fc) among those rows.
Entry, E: 7254.45 Angstrom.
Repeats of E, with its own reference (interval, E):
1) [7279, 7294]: 7286.26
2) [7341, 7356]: 7346.91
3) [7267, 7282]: 7267.83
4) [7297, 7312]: 7311.47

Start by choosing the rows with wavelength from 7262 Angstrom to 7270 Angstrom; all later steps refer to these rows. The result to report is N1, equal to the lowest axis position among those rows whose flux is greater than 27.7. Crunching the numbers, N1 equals 7267.83 Angstrom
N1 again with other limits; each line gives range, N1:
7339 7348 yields 7340.14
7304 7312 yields 7304.74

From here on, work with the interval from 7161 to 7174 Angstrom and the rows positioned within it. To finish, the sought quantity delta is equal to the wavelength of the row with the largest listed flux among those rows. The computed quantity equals 7171.41 Angstrom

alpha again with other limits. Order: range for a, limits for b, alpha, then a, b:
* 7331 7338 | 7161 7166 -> -29.3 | 30.1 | 26.8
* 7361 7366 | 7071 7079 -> -27.8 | 28.8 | 28.7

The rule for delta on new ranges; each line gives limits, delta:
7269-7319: 7304.74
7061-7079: 7071.38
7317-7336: 7335.07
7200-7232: 7224.44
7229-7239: 7232.77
